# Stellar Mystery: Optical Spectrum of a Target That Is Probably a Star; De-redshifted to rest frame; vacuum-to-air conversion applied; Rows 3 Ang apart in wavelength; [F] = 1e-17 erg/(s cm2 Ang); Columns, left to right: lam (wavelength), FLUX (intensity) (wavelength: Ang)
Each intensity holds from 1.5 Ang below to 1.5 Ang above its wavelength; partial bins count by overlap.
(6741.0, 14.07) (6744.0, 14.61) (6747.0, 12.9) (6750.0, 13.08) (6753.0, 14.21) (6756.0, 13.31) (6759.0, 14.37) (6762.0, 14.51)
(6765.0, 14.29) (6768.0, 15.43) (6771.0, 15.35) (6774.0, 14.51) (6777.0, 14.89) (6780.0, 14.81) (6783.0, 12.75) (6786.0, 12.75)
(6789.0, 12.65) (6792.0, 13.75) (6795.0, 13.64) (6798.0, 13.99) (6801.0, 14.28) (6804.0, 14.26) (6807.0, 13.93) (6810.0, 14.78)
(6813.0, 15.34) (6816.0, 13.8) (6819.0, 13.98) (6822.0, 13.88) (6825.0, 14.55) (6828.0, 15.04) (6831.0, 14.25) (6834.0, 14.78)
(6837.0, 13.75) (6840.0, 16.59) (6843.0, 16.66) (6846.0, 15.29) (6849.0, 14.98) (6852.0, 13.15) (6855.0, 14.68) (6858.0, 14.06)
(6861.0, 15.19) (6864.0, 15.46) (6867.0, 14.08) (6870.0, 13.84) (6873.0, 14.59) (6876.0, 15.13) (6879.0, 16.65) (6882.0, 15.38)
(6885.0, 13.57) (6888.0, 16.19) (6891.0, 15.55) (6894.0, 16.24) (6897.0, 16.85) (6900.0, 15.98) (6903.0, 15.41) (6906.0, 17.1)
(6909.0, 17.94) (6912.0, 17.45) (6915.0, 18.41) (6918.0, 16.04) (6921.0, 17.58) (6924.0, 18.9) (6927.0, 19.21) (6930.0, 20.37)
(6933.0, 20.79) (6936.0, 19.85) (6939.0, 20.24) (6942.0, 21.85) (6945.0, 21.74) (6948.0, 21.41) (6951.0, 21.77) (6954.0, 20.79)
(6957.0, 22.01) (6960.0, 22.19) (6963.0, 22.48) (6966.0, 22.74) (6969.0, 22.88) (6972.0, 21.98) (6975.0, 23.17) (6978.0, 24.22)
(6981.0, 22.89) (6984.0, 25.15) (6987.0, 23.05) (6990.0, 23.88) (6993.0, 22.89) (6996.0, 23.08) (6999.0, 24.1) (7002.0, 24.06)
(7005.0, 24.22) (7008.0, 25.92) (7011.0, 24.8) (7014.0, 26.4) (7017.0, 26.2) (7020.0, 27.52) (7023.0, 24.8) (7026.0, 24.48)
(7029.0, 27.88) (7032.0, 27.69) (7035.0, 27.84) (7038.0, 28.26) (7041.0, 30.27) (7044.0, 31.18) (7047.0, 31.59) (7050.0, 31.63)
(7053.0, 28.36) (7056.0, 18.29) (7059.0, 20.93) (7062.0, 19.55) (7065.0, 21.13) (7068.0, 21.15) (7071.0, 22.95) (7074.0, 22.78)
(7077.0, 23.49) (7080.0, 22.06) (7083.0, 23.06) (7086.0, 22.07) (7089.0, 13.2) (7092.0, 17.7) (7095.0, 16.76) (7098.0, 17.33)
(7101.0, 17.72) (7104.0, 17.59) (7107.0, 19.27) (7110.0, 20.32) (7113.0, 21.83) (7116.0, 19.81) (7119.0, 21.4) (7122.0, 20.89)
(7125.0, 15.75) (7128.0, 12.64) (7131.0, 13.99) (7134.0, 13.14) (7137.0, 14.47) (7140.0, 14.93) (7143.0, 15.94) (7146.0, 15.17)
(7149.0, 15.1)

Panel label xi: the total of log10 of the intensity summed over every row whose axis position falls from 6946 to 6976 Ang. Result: 13.5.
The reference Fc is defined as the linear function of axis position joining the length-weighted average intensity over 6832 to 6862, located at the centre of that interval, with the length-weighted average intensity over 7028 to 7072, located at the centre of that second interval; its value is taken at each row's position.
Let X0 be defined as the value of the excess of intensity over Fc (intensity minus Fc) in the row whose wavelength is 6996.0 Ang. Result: 0.1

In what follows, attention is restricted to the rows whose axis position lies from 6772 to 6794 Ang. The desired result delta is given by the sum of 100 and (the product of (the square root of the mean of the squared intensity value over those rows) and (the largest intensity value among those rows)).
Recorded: 305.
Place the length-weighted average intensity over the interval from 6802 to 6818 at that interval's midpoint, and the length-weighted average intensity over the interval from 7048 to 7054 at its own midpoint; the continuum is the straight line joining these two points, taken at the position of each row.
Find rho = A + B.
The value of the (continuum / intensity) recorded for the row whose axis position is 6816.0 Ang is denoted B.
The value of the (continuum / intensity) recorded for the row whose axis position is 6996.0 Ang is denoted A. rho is 2.23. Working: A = 1.15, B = 1.07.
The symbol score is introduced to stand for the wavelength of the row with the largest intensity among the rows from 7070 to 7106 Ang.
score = 7077.0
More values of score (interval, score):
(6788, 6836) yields 6813.0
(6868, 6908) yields 6906.0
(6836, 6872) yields 6843.0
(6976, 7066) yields 7050.0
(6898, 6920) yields 6915.0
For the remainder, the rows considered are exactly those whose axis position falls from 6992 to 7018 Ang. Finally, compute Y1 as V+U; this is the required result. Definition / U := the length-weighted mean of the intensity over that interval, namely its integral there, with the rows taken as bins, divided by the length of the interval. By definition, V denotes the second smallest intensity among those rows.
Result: 48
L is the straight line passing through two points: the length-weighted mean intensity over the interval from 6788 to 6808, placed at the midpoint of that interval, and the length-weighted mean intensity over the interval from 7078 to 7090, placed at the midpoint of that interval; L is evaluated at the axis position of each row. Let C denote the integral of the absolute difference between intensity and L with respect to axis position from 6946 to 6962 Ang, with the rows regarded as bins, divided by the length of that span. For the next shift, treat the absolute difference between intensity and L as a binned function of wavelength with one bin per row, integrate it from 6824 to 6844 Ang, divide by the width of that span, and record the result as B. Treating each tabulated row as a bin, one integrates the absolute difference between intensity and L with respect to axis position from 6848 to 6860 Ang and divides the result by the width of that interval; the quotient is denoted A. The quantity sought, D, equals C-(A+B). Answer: 2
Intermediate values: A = 0.9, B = 0.8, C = 4.2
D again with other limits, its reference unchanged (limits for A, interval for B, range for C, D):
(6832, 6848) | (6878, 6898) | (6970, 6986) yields 4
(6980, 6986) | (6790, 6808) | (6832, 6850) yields -5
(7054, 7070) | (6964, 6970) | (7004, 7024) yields 1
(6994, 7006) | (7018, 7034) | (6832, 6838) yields -12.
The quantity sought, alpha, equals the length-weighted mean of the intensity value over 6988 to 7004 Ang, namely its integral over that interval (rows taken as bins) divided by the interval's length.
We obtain 23.6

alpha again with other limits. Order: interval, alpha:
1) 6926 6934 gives 20.1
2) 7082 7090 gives 19.6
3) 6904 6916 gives 17.6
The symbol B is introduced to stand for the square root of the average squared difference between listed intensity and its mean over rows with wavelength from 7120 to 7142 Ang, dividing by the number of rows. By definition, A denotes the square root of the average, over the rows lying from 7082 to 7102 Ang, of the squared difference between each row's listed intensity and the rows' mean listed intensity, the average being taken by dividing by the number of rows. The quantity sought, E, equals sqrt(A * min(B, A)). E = 2.8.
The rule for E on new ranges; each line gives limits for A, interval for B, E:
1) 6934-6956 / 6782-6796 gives 0.6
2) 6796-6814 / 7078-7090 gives 0.5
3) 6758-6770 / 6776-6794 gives 0.5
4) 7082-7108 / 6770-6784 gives 1.6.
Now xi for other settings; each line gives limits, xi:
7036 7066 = 14.1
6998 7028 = 14.0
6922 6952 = 13.1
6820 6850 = 11.7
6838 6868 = 11.8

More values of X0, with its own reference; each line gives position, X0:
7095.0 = -11.6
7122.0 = -8.9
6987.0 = 0.5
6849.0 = 0.0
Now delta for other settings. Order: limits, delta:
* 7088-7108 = 431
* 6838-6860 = 352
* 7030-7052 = 1043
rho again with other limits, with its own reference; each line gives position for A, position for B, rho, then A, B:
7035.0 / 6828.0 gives 2.09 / 1.05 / 1.04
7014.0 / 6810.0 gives 2.03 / 1.05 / 0.97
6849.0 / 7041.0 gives 2.11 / 1.13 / 0.98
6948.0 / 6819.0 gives 2.17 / 1.10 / 1.07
